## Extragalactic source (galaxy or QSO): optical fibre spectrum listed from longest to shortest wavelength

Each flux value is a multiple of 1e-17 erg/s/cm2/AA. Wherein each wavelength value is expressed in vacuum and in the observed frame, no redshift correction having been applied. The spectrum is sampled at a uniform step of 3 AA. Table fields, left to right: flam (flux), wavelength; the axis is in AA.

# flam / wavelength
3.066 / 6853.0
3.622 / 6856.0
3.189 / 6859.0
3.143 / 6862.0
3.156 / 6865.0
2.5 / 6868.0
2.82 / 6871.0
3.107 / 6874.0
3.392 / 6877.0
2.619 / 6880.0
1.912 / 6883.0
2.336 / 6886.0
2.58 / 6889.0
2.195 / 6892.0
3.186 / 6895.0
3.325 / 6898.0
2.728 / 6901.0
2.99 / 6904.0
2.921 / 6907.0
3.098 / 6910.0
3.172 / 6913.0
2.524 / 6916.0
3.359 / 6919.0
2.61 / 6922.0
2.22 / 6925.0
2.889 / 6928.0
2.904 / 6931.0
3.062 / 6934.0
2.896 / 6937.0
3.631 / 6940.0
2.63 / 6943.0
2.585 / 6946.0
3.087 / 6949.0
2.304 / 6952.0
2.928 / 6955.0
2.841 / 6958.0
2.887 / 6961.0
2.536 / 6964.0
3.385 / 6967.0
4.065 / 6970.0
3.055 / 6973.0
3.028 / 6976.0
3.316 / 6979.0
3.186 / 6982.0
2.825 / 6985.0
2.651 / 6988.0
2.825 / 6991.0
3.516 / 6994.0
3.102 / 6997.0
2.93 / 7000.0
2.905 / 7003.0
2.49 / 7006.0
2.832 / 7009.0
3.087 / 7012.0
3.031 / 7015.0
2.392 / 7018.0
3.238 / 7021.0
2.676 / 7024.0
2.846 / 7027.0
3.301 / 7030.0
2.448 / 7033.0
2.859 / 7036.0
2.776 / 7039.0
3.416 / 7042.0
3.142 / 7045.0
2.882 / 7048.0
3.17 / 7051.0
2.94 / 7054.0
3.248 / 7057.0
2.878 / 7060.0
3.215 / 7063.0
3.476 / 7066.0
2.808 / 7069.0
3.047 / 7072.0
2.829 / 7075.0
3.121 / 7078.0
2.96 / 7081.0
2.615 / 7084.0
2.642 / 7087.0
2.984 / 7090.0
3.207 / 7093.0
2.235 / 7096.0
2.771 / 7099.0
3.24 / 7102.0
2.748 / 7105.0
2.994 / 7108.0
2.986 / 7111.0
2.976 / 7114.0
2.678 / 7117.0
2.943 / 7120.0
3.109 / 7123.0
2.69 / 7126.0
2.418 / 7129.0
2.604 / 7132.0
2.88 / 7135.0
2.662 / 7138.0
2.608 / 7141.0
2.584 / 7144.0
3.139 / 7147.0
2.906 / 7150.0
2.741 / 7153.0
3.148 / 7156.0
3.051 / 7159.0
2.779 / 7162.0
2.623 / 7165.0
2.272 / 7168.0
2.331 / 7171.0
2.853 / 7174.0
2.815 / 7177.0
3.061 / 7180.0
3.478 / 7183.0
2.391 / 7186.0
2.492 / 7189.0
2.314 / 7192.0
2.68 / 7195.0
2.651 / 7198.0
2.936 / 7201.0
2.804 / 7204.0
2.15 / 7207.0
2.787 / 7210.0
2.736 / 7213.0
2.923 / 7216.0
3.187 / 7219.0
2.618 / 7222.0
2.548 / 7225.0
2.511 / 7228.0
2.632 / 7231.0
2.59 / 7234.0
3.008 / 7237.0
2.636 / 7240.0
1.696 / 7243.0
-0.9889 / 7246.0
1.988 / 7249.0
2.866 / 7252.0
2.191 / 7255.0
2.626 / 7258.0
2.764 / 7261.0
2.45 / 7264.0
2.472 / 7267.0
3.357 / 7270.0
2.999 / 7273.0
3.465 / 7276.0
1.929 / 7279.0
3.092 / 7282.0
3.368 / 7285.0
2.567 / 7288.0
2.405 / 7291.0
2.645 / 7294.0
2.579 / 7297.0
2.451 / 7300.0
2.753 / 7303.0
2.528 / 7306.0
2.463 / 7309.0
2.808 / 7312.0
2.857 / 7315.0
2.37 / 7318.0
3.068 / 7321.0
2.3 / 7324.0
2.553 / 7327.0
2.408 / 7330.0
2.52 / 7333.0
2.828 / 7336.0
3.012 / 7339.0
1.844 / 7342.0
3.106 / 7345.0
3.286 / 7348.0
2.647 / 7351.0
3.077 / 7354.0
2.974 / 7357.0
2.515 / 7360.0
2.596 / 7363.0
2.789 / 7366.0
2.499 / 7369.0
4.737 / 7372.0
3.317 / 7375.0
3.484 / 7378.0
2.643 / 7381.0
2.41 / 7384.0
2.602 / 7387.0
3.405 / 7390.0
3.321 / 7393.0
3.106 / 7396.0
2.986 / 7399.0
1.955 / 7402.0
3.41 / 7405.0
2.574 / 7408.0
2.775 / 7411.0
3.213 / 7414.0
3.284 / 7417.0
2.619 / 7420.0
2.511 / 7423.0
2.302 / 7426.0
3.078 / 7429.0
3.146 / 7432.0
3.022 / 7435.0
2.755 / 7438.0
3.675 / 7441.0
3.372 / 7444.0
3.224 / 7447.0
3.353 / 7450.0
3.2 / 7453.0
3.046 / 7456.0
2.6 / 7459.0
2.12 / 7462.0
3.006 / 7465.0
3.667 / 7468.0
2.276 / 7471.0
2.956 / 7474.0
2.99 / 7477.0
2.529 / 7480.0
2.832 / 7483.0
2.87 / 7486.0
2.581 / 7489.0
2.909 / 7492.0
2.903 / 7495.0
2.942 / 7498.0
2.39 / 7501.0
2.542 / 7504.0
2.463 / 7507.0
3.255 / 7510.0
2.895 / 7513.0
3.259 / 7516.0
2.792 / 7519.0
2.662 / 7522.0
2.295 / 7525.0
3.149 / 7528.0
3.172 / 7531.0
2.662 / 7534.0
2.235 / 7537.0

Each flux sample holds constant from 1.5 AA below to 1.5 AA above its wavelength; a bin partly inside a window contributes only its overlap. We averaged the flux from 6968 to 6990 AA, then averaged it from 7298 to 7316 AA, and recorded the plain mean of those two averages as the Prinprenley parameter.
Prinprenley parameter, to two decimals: 2.90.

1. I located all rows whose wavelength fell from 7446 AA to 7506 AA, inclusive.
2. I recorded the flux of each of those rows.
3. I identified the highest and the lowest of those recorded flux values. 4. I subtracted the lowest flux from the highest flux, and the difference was 1.5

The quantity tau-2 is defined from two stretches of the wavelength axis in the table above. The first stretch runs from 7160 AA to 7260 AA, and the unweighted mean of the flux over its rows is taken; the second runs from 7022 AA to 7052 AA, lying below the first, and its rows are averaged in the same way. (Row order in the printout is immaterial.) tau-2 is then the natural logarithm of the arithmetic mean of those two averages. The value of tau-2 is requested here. 1.007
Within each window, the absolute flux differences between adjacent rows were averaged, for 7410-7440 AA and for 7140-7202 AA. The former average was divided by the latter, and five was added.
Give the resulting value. 6.08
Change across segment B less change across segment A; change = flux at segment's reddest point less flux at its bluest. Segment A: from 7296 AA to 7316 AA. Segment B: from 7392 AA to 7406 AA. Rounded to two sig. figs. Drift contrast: -0.19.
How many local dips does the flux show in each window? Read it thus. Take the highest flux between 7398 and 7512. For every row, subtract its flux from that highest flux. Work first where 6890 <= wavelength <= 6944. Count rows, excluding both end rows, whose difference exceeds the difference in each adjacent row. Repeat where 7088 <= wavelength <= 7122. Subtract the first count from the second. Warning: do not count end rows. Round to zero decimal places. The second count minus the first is -2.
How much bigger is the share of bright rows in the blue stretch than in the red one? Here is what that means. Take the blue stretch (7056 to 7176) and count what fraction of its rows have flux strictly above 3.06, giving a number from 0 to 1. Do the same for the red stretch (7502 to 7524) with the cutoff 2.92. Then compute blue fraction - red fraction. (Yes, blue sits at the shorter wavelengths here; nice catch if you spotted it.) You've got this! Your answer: -0.06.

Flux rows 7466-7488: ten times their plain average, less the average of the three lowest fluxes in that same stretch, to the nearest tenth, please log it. 26.2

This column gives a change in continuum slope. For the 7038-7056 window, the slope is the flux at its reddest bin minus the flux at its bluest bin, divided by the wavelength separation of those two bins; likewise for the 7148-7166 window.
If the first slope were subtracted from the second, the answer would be -0.030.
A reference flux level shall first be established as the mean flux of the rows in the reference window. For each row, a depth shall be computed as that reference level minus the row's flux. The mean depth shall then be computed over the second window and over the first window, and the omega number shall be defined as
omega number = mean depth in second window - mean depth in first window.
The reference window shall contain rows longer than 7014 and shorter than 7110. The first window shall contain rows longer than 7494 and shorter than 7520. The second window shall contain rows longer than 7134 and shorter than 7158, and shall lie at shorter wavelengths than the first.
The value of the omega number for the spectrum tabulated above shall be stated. -0.01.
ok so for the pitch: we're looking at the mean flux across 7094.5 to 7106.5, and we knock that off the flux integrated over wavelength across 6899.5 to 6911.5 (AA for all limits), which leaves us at 32.5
